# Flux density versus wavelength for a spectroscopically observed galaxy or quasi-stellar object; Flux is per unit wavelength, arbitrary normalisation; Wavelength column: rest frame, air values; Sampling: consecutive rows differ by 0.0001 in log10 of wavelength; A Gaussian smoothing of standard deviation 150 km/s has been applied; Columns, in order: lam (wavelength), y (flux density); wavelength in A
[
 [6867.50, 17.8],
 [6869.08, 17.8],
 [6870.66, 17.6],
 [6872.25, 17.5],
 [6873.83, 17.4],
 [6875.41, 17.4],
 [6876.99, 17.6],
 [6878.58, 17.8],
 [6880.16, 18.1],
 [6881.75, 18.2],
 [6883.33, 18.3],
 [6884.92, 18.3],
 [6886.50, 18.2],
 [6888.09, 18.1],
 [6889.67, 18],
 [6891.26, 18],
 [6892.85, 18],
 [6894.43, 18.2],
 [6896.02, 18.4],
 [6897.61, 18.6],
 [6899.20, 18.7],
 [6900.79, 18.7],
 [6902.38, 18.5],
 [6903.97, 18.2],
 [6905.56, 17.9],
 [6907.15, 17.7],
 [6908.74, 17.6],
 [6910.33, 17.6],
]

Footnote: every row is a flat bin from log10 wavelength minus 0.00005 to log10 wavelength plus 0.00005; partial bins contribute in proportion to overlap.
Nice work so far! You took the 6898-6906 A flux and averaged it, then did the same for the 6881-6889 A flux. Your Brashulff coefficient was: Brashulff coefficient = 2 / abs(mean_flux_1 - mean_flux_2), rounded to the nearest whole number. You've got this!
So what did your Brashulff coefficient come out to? 11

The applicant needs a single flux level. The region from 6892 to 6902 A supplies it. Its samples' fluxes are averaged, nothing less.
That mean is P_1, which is 18.4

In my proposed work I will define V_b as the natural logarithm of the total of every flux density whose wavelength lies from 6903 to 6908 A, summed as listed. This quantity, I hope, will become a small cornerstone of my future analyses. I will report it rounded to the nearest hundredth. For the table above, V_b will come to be 3.99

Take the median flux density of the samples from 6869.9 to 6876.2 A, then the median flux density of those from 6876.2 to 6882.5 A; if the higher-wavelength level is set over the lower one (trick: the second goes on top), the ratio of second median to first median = 1.03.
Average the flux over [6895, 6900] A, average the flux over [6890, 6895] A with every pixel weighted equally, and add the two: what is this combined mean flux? 36.6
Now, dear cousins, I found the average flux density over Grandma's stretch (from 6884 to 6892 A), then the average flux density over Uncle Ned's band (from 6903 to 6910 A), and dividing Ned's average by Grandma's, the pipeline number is 0.985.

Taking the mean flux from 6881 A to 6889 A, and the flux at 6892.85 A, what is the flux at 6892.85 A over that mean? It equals 0.99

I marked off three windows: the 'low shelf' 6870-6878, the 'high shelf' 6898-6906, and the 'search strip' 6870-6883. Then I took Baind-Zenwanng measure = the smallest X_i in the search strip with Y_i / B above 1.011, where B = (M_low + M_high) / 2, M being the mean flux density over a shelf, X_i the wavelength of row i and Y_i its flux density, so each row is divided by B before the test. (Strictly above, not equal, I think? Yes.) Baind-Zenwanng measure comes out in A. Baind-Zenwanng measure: 6881.75 A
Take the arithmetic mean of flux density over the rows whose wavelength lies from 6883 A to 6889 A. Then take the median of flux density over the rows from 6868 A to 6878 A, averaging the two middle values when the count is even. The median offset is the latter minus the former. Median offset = -0.7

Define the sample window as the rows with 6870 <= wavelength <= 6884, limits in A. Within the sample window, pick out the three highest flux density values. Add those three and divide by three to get 18.2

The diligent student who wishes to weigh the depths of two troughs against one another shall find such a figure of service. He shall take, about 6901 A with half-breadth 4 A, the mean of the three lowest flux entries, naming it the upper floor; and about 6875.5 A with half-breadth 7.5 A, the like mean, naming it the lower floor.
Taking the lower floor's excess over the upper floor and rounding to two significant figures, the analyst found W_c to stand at -1.0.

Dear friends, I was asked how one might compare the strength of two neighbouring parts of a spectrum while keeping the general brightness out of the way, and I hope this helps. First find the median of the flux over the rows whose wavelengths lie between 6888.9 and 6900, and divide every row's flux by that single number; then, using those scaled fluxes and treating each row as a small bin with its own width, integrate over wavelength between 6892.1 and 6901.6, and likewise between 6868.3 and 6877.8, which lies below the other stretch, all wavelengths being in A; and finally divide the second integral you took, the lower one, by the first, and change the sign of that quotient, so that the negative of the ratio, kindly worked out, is -0.95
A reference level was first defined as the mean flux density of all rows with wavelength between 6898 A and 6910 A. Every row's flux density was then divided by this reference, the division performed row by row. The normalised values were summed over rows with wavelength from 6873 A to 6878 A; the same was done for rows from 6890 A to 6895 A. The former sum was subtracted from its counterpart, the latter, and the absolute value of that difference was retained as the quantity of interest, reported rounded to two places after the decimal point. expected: 0.10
